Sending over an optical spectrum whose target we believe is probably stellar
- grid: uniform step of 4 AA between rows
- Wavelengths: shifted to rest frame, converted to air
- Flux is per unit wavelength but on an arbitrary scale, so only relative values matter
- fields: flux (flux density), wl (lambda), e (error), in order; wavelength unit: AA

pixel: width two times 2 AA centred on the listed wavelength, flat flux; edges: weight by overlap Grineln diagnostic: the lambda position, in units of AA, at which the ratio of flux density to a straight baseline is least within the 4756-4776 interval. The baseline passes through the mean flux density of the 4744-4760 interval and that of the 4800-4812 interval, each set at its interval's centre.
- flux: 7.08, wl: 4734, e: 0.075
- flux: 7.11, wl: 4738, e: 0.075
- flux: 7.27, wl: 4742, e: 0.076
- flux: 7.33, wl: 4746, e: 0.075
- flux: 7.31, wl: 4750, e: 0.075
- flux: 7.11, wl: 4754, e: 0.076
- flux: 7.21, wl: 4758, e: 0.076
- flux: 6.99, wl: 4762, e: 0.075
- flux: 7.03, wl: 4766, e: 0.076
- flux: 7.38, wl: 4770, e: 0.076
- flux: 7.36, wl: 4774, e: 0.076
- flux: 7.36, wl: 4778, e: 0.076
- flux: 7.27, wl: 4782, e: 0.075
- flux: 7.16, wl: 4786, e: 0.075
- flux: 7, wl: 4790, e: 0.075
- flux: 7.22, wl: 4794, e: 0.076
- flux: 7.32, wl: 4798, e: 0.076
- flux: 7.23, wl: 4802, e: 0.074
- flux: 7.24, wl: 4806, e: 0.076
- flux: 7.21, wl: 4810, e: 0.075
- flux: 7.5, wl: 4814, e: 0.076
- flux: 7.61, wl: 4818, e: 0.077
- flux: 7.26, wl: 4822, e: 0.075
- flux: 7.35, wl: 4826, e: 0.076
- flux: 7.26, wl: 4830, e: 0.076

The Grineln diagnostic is 4762 AA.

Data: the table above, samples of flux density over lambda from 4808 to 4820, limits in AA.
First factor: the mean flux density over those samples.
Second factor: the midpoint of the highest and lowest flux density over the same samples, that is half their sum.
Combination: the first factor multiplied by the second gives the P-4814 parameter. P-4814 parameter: 55.1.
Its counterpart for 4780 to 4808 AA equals 51.6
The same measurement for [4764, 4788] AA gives 52.3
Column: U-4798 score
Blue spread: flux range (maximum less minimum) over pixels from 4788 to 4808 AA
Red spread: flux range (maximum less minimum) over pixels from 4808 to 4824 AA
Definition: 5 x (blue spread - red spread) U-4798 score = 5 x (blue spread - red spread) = -0.4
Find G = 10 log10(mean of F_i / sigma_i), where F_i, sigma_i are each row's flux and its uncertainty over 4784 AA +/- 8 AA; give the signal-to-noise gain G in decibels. 19.8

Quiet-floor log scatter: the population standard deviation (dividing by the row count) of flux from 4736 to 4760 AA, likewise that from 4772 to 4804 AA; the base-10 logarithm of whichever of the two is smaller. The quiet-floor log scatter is -1.05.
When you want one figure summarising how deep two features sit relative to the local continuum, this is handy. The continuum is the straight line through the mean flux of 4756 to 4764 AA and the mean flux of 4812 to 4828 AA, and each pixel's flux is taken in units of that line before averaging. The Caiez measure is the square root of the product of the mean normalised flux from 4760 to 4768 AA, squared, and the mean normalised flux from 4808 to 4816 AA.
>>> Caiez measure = 0.982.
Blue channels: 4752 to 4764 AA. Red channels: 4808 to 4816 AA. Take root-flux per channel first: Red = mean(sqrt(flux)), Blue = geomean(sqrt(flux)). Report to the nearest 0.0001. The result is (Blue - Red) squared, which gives 0.0022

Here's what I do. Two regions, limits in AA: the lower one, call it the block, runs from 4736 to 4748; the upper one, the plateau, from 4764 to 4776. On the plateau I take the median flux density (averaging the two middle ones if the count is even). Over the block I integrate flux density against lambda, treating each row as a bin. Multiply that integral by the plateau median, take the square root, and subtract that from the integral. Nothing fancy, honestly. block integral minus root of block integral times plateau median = 61.6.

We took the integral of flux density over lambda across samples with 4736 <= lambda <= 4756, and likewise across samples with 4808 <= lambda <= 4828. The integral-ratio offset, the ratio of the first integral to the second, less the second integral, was -147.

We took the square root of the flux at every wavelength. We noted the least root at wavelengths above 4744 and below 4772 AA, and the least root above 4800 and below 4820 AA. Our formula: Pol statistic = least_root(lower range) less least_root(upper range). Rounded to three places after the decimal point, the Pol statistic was -0.041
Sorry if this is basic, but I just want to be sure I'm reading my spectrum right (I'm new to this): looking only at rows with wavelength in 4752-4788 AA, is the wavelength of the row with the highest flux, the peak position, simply 4770 AA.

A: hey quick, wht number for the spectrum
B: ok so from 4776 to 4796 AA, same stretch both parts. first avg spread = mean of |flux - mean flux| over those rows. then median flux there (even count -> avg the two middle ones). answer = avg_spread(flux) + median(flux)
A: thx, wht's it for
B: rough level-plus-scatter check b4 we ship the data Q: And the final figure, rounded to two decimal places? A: 7.32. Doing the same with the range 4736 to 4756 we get 7.36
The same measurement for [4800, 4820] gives 7.40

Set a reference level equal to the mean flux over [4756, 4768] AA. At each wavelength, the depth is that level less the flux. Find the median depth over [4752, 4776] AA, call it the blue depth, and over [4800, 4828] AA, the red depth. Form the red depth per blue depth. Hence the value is 2.2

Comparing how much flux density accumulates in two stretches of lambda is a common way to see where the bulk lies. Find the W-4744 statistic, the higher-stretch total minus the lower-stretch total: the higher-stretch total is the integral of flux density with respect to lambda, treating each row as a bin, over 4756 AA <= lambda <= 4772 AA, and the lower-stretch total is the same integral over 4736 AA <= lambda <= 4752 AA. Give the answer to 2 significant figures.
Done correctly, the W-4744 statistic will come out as -1.6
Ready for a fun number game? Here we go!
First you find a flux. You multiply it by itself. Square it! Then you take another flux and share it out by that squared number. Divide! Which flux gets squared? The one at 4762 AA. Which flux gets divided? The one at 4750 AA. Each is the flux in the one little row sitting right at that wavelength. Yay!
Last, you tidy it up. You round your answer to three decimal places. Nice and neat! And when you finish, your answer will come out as 0.150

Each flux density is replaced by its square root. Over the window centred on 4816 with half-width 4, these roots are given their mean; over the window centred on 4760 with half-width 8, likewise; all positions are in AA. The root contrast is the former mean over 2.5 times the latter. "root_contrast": 0.413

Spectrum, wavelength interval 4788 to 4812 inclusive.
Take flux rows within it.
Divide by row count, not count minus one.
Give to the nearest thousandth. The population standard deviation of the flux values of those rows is 0.098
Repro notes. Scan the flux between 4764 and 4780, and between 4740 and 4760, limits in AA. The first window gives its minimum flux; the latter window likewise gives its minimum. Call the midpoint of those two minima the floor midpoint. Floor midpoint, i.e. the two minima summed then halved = 7.07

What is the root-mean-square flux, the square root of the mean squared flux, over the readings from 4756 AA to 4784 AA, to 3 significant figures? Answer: 7.23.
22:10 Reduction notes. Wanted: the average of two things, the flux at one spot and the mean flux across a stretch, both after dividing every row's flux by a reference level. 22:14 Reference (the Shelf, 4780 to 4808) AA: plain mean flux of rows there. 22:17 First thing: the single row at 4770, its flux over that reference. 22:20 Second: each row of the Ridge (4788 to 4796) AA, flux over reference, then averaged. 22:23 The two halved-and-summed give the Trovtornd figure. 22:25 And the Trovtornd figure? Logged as 1.01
